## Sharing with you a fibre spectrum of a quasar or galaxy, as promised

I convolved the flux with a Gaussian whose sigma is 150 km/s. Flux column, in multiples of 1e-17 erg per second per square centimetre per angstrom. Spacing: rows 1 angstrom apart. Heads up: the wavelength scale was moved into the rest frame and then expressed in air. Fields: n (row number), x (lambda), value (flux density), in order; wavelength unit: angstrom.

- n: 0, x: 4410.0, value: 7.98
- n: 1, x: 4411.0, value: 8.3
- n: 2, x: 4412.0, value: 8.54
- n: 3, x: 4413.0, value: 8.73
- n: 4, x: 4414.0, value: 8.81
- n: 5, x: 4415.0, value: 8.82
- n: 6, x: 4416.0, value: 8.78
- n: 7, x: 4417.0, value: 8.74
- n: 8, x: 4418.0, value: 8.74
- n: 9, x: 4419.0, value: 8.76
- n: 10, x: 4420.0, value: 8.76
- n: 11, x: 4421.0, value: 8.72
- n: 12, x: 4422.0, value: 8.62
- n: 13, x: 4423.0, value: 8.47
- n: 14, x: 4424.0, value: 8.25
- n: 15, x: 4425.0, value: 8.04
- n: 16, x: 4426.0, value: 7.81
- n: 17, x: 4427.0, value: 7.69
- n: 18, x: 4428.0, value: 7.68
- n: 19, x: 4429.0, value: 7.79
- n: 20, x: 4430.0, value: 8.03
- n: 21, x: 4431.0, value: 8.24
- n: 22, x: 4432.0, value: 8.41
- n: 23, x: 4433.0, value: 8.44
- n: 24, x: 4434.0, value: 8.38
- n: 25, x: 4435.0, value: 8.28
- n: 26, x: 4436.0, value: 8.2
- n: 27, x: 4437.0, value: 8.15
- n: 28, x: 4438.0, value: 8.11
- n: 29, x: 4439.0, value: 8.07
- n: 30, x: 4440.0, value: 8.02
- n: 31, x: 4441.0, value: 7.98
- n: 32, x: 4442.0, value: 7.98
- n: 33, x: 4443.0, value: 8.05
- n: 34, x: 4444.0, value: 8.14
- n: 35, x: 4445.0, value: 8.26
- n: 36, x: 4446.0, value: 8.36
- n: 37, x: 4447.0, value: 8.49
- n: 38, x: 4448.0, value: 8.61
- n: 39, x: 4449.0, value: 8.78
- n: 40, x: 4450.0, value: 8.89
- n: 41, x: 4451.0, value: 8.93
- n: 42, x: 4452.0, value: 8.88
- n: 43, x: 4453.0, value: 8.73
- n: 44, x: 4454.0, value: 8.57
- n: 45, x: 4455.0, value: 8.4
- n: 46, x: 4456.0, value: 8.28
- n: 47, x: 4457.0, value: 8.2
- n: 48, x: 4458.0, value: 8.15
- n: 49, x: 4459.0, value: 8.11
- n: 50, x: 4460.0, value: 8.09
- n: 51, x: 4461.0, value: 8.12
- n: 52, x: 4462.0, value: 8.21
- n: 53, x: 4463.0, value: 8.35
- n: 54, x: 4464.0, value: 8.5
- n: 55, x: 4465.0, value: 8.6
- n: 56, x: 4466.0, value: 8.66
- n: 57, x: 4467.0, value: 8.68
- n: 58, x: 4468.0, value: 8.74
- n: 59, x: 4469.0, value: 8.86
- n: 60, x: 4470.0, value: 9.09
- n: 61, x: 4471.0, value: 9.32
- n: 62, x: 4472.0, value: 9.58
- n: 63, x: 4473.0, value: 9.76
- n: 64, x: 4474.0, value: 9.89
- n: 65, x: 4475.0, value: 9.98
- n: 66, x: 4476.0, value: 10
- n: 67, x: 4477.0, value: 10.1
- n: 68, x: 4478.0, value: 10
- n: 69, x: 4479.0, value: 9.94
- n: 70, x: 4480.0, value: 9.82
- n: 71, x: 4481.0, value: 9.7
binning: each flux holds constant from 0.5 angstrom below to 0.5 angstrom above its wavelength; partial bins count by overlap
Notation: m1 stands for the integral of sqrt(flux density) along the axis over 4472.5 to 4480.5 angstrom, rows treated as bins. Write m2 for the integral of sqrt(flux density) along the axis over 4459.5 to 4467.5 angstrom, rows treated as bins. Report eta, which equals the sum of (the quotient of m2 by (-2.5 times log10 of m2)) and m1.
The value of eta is 18.4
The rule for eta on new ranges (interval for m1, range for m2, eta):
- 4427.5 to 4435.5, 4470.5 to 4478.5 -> 15.7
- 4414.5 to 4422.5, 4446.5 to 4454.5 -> 16.8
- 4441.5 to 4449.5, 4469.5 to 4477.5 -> 16.0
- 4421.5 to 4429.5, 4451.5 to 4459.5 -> 15.9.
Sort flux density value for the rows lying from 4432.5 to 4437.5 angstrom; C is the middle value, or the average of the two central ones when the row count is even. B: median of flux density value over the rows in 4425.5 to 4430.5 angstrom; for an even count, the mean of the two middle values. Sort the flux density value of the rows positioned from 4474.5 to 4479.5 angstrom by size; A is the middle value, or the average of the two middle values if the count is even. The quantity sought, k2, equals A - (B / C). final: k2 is 9.1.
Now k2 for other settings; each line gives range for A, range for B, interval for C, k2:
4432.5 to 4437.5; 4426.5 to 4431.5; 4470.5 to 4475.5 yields 7.5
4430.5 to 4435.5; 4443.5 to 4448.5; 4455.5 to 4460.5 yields 7.4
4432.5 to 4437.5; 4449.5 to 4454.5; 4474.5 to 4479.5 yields 7.4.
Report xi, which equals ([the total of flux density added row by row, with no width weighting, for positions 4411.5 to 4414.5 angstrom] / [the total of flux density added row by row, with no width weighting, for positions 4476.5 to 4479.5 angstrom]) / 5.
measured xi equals 0.174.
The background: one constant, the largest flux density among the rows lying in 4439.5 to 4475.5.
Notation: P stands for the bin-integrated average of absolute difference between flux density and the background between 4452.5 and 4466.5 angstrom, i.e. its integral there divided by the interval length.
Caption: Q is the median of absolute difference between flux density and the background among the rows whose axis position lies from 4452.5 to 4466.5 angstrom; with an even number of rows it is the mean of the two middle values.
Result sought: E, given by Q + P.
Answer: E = 3.3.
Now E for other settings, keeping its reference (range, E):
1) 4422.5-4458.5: 3.4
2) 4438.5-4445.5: 3.8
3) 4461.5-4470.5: 2.7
